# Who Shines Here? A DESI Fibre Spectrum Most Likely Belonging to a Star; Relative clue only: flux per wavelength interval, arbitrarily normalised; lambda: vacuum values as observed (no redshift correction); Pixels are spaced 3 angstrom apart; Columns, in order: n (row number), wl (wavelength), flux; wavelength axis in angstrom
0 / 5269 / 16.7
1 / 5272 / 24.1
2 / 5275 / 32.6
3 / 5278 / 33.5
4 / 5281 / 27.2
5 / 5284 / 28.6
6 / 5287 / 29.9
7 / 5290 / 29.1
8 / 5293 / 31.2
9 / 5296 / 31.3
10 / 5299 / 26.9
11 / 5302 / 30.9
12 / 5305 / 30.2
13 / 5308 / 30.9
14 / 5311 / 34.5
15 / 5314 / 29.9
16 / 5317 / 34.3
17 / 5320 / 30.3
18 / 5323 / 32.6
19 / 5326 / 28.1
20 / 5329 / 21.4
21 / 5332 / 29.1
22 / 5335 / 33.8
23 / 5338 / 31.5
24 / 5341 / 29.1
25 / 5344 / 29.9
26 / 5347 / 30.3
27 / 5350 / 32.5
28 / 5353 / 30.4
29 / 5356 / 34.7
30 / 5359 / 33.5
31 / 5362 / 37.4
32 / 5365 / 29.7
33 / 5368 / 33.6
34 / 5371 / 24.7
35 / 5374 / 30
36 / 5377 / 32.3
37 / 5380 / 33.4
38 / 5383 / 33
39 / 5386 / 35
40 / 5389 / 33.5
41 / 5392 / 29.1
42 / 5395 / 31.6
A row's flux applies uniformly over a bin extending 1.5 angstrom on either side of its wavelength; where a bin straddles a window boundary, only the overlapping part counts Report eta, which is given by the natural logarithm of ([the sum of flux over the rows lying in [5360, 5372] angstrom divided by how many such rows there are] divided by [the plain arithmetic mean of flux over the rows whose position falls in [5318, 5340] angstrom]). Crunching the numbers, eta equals 0.06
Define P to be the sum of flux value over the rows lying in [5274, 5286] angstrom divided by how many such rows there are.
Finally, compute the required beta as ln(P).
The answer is 3.42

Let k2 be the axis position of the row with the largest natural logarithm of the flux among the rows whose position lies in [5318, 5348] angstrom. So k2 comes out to 5335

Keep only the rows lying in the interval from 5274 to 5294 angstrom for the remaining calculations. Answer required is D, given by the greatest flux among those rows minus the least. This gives 6.3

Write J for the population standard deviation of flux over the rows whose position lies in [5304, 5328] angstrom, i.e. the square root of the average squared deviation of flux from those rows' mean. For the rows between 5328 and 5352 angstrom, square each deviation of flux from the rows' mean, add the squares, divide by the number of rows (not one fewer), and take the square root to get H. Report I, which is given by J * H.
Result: 7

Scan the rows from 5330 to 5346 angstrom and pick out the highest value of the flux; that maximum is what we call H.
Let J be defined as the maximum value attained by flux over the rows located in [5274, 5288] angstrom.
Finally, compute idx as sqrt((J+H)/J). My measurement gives 1.42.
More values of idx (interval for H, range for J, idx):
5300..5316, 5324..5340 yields 1.42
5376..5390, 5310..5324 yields 1.42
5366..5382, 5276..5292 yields 1.42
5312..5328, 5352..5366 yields 1.38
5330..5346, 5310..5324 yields 1.41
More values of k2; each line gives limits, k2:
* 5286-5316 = 5311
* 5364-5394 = 5386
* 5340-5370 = 5362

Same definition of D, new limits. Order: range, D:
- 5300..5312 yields 4.3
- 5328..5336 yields 12.4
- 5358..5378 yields 12.7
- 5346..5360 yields 4.4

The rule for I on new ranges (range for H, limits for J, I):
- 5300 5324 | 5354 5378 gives 6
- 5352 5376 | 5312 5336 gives 14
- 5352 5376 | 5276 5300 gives 8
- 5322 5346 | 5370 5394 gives 11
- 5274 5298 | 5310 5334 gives 8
